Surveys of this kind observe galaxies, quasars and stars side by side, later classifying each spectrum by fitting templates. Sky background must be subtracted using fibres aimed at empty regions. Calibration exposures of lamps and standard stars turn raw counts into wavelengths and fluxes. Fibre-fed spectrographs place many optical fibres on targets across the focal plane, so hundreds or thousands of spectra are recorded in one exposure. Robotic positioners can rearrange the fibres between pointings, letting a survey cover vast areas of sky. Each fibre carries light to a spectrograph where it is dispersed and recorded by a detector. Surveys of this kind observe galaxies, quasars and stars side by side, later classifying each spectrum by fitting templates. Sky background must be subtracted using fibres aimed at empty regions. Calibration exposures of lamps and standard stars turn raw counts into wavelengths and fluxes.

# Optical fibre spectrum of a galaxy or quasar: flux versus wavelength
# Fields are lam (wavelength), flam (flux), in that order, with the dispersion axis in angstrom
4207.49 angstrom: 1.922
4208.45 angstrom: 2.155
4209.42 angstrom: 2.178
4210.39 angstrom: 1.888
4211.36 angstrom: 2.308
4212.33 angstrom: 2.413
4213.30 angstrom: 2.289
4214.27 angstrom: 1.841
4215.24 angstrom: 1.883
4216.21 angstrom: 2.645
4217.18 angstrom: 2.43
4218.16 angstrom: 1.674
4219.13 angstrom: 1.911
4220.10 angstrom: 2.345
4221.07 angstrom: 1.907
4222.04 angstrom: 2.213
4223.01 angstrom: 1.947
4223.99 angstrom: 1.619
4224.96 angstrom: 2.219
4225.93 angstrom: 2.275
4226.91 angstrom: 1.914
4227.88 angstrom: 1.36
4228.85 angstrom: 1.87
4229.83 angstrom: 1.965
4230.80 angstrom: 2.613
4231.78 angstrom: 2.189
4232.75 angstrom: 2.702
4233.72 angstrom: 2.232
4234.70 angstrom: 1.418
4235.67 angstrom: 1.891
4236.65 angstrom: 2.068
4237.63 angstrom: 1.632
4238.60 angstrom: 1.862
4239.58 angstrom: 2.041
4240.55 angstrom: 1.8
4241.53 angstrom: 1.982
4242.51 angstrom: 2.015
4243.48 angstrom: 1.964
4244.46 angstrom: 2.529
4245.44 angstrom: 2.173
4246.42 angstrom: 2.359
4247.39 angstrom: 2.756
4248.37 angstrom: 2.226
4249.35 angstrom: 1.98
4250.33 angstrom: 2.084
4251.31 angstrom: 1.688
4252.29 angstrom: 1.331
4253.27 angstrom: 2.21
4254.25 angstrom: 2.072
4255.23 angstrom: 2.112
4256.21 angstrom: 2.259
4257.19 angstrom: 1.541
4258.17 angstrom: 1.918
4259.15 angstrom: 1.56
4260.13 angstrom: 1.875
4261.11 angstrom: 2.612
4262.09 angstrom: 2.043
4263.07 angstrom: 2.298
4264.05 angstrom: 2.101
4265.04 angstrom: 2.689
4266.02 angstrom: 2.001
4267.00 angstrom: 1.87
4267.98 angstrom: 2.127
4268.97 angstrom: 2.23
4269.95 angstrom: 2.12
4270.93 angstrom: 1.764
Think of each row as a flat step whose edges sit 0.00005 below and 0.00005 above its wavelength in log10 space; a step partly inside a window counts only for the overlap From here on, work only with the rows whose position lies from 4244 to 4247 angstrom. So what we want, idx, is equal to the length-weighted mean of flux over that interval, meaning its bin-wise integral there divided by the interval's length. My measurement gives 2.37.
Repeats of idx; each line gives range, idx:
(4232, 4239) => 1.98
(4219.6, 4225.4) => 2.04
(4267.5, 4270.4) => 2.16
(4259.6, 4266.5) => 2.23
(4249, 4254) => 1.86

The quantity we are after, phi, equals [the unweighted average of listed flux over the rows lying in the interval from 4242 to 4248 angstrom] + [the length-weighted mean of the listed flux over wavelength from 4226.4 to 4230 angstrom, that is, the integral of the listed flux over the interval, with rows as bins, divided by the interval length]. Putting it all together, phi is 4.06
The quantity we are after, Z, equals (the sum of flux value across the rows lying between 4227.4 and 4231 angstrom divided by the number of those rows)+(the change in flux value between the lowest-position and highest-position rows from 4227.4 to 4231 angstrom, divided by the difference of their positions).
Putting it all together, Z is 2.38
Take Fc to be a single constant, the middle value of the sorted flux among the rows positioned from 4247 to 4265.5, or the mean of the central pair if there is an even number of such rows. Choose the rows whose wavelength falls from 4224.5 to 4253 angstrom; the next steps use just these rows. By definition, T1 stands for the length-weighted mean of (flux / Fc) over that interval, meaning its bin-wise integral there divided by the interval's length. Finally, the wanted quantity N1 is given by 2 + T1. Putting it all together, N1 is 2.98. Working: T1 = 0.98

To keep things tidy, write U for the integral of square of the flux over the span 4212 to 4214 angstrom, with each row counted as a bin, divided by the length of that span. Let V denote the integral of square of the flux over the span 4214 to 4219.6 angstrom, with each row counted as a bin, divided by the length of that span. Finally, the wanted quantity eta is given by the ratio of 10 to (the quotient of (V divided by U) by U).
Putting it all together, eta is 63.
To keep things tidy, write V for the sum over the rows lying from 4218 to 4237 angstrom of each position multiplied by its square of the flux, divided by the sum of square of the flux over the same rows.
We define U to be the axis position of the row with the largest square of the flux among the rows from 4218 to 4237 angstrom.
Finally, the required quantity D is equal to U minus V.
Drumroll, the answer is 5.1 angstrom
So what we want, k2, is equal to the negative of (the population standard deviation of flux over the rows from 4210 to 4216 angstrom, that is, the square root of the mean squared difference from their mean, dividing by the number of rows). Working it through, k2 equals -0.24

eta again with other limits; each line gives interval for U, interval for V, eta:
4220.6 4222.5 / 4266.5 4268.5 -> 45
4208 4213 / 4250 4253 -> 77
